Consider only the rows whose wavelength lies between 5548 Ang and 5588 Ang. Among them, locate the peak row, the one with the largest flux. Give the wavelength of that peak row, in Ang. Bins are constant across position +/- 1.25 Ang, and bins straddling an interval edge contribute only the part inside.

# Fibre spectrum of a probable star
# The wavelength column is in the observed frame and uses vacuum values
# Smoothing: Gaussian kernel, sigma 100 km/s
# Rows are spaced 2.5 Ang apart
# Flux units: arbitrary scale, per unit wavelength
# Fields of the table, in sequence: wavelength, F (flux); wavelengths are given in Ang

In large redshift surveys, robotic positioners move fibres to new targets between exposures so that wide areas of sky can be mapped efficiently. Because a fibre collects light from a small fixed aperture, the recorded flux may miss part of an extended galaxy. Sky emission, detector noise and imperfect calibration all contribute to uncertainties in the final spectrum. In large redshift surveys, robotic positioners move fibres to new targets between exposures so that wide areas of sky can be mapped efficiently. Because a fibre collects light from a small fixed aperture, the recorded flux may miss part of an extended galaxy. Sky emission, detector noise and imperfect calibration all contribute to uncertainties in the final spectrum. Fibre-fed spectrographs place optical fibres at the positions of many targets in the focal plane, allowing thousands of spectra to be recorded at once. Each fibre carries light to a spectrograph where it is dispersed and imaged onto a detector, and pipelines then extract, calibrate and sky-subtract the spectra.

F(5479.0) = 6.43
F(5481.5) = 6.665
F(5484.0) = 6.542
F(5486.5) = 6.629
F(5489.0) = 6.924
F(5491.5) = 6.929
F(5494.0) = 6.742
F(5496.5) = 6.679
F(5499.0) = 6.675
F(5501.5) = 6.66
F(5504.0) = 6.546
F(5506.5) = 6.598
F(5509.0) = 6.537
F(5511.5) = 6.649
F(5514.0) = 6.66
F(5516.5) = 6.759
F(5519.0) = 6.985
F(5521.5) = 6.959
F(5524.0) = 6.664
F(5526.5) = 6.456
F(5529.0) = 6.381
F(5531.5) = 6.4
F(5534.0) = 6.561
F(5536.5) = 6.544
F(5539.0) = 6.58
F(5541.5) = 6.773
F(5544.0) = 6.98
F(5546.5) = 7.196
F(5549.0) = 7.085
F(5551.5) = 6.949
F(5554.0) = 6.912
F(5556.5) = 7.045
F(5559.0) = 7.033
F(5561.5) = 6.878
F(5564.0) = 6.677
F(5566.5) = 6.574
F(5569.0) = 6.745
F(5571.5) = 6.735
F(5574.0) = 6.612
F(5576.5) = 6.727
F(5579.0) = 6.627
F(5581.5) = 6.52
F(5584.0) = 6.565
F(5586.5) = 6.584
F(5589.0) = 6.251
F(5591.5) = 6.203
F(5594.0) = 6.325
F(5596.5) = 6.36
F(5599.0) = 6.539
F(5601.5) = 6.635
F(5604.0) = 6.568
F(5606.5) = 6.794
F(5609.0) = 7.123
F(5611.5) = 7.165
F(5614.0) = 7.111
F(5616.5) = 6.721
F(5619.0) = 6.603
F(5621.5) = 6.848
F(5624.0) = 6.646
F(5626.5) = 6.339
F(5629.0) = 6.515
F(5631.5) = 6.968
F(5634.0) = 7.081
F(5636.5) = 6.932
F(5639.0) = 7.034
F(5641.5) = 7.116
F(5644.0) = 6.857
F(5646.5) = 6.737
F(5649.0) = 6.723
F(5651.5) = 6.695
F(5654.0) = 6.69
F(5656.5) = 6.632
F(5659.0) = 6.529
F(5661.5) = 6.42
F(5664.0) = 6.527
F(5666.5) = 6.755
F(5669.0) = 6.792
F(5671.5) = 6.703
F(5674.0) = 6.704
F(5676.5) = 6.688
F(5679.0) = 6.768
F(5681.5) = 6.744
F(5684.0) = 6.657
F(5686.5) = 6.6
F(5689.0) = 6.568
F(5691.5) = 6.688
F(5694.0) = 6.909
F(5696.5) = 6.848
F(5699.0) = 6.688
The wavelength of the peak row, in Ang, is 5549.0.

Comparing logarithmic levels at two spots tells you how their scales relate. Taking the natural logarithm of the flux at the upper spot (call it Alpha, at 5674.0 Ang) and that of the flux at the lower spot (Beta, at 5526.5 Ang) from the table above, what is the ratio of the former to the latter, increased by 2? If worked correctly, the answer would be 3.020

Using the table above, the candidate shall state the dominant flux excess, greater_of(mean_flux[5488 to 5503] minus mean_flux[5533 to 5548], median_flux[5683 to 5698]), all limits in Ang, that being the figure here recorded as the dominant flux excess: 6.67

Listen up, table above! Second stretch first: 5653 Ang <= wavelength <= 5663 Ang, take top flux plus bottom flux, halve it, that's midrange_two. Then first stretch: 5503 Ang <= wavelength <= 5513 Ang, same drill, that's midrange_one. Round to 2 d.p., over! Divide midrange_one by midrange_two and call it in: 1.01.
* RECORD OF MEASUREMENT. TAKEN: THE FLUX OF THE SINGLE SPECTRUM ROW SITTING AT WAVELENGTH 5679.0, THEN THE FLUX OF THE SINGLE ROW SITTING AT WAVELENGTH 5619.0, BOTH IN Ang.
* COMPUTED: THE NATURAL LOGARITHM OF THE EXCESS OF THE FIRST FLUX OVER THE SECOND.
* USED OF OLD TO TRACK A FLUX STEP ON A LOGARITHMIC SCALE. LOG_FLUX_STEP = -1.8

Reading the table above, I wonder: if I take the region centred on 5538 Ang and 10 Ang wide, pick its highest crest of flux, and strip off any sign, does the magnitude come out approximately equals 6.77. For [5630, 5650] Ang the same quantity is 7.12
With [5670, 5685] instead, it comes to 6.77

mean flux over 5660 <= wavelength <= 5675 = 6.65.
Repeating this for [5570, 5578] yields 6.69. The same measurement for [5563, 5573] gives 6.68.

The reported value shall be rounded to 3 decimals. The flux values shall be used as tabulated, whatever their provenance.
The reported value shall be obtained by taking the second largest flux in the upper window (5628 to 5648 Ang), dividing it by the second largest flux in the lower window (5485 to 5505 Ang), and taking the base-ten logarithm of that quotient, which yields 0.010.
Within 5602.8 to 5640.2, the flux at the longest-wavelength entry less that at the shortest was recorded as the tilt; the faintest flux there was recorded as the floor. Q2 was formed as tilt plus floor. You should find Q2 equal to 6.8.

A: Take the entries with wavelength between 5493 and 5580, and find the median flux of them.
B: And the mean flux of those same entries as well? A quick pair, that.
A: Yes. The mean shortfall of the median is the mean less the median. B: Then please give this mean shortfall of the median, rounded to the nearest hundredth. 0.05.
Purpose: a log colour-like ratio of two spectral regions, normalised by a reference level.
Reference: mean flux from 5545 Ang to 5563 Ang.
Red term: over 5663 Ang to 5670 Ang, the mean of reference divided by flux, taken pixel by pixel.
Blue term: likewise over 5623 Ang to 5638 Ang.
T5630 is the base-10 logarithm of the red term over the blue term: 0.003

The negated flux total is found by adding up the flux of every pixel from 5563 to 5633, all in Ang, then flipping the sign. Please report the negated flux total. -186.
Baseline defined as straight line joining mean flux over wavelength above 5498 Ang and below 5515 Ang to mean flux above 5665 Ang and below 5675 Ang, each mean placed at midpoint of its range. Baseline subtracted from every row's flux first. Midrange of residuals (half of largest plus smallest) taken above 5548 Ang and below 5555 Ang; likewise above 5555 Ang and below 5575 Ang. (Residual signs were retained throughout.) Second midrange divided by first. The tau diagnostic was 0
